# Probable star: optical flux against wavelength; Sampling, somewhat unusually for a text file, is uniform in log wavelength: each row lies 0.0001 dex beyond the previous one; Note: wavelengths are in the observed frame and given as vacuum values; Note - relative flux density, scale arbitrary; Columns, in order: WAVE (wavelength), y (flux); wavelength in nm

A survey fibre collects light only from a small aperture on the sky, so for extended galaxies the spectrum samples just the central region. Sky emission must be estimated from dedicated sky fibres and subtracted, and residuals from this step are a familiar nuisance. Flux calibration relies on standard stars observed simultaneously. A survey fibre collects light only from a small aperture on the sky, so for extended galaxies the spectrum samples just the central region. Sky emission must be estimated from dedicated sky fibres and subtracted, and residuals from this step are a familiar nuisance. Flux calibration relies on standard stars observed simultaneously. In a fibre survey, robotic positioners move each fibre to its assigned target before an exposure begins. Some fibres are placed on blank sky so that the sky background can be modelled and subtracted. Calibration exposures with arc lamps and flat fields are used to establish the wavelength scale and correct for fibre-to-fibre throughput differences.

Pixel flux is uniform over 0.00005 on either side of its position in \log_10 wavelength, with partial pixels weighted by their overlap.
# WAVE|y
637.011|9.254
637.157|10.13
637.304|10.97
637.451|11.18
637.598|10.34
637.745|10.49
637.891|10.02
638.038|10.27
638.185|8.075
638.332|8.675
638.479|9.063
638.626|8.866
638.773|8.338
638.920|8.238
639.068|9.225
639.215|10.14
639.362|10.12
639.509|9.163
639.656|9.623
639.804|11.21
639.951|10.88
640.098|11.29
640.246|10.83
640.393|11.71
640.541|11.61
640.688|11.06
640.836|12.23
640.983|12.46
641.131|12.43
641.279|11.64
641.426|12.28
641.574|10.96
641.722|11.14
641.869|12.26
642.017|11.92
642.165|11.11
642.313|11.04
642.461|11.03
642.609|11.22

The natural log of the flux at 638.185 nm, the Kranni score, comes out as 2.09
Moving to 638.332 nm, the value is 2.16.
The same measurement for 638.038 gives 2.33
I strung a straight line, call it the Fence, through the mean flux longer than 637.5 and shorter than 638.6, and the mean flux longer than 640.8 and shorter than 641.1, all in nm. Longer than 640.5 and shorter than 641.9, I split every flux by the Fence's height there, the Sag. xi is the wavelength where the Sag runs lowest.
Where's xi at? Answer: 641.574 nm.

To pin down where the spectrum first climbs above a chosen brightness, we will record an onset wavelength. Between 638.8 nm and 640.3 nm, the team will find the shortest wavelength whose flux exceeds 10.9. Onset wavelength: 639.804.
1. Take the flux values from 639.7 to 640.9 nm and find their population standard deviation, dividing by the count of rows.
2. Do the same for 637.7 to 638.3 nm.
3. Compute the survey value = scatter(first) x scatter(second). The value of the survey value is 0.43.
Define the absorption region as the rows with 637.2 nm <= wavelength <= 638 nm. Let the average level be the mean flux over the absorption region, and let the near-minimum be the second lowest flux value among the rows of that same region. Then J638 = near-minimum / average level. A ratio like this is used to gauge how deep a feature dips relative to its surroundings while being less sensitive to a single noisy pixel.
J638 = 0.98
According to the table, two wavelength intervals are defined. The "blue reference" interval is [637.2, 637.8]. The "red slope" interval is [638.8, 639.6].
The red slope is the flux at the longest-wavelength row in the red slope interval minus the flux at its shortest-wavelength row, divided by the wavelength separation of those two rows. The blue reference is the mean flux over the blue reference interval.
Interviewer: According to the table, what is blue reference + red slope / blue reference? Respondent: 10.9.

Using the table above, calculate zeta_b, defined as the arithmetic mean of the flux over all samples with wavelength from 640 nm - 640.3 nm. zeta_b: 11.1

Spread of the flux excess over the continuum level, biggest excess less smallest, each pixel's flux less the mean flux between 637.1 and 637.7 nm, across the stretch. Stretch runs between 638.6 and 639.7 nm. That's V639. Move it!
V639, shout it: 1.9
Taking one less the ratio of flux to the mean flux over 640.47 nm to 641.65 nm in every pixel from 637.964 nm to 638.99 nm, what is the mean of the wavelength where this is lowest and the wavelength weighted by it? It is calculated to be 638.28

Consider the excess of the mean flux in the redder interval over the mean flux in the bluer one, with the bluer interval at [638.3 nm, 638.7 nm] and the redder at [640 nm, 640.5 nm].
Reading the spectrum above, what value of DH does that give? 2.4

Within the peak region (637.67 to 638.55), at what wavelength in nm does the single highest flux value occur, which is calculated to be 637.745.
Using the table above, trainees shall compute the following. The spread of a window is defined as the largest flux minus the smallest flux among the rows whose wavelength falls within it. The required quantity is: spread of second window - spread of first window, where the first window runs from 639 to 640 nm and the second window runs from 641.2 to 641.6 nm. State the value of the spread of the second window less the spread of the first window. -0.7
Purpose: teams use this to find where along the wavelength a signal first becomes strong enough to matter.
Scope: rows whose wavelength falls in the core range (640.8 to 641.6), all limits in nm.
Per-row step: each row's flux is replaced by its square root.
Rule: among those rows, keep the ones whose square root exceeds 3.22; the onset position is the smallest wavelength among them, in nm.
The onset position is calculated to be 640.836 nm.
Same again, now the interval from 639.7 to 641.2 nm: 639.804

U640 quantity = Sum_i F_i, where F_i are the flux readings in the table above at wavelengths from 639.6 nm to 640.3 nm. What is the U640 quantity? 54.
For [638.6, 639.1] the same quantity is 35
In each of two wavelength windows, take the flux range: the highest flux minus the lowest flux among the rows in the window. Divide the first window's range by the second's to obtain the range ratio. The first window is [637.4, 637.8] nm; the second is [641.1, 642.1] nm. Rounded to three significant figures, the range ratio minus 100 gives -99.4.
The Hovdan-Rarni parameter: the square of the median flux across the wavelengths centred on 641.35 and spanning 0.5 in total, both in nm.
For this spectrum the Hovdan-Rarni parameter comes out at 143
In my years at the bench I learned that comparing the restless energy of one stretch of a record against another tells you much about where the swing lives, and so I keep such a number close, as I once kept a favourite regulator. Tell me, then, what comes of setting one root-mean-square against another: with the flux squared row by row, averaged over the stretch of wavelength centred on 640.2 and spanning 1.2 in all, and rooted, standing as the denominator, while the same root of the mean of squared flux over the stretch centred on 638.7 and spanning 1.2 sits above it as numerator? 0.80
